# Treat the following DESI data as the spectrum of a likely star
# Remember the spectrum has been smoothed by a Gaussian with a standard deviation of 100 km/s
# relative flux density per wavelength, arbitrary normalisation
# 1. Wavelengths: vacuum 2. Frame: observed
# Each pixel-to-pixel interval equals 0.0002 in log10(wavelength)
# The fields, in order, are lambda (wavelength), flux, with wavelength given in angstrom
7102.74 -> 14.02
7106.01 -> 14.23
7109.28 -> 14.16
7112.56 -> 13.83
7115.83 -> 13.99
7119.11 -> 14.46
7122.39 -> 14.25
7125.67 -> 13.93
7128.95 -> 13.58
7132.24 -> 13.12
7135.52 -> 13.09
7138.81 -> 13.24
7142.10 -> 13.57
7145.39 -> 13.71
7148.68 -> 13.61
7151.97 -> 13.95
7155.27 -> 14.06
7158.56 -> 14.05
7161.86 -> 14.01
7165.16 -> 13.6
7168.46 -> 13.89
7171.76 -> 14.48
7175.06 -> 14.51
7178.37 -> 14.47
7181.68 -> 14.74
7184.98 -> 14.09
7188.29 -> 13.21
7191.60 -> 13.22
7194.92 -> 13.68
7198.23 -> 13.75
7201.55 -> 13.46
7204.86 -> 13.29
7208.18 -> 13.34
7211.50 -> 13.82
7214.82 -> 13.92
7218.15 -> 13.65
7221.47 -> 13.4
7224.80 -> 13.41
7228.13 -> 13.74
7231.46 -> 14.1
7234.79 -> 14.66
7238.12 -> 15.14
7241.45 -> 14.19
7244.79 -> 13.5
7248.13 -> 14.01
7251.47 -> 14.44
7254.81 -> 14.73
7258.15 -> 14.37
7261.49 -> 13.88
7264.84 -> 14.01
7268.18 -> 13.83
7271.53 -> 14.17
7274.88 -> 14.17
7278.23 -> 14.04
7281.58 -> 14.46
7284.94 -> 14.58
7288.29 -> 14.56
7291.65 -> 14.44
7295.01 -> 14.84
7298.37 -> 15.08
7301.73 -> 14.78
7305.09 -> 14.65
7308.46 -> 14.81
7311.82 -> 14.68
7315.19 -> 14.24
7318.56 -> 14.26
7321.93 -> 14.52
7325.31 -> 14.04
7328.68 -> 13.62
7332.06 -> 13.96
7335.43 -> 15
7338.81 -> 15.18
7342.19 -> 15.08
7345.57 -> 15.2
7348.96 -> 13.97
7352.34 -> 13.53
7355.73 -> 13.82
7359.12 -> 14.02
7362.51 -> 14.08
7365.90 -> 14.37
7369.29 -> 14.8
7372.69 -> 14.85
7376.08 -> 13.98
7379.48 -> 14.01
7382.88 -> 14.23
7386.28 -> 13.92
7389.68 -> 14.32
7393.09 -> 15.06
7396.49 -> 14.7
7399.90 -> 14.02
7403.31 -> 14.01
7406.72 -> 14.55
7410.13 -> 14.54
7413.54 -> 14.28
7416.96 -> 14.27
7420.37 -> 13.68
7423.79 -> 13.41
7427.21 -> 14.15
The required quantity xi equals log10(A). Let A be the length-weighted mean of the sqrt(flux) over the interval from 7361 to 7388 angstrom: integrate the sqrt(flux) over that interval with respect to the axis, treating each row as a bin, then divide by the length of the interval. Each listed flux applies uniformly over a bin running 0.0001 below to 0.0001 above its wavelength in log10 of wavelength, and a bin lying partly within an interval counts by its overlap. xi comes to 0.577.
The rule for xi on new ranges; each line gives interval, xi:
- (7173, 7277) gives 0.572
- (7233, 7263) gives 0.578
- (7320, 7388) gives 0.578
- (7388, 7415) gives 0.580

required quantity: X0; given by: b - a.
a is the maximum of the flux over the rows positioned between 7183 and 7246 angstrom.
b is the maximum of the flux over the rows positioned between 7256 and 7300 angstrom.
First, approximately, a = 15.14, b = 15.08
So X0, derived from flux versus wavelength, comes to -0.1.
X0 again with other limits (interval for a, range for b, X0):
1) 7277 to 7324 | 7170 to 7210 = -0.3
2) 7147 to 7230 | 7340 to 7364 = 0.5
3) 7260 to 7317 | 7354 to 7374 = -0.2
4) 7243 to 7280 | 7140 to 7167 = -0.7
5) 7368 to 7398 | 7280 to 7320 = 0.0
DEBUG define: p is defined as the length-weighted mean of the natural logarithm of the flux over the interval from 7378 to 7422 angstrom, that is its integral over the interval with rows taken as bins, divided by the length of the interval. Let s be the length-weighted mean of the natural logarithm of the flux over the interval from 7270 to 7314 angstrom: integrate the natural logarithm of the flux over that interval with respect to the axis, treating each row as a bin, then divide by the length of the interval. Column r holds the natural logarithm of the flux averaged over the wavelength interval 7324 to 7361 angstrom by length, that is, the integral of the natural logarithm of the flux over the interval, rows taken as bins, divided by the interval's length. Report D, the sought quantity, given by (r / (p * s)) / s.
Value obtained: 0.140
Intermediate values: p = 2.66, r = 2.66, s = 2.68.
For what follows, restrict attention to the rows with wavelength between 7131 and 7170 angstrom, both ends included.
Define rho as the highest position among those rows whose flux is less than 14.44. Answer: 7168.46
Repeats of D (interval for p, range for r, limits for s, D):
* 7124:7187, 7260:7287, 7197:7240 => 0.146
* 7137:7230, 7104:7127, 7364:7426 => 0.143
